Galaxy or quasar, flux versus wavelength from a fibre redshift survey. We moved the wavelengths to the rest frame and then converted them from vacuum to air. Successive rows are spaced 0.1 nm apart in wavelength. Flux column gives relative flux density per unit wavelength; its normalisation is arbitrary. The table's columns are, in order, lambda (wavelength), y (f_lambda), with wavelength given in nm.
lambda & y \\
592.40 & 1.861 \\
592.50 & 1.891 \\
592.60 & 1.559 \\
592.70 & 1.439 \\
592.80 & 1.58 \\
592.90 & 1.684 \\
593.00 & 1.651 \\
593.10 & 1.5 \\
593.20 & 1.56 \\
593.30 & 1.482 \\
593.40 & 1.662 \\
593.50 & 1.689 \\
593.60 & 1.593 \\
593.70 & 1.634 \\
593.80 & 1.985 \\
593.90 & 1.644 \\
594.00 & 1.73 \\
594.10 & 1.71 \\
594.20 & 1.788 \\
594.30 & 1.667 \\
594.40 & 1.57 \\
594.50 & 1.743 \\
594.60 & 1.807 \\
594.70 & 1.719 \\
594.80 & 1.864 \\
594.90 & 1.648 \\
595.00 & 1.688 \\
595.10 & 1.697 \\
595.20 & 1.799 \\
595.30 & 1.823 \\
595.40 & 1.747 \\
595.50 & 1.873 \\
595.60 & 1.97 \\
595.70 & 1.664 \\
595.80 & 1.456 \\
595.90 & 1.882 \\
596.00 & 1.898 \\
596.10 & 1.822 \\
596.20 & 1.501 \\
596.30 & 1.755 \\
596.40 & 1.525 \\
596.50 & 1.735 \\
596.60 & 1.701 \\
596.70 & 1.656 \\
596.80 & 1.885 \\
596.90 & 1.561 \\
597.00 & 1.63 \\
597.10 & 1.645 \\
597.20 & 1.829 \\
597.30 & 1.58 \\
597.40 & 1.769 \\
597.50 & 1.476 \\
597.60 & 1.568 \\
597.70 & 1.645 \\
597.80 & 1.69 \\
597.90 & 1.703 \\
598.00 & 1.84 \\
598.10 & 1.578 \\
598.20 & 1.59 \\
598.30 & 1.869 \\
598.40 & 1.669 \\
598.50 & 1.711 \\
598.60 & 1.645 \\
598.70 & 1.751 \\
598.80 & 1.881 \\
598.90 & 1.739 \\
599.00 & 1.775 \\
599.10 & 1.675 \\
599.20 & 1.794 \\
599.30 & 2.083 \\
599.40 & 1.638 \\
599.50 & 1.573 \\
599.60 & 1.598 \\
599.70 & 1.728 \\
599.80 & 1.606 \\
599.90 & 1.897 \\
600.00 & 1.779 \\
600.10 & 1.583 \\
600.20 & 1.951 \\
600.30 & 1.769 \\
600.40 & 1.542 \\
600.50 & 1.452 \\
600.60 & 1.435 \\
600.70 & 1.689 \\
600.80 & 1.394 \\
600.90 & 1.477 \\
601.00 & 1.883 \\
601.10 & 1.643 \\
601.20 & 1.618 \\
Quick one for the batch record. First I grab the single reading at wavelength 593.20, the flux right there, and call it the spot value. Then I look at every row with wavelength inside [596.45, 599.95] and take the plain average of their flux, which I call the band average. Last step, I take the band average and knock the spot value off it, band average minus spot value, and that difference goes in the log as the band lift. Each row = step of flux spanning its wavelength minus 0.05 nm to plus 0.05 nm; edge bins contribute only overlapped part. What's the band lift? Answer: 0.15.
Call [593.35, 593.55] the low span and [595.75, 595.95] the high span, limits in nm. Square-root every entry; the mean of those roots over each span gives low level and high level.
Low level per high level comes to 1.00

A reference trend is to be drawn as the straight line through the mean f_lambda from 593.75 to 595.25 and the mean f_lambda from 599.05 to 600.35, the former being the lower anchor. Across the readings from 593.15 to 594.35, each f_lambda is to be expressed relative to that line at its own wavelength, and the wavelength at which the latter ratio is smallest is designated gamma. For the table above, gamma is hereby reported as 593.30 nm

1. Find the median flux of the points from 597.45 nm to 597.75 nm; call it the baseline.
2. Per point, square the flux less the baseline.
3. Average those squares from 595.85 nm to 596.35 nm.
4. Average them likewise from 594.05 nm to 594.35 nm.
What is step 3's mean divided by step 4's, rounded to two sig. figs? 2.4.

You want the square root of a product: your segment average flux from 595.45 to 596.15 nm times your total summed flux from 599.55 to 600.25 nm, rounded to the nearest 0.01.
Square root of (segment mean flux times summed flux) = 4.67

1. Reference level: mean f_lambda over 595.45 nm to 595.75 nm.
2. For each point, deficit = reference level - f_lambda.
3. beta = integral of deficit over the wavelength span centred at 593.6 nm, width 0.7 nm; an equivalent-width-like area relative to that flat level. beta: 0.116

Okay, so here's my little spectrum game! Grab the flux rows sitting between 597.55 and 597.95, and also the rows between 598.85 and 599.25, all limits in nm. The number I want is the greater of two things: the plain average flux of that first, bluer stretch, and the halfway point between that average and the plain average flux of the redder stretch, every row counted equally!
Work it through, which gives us 1.70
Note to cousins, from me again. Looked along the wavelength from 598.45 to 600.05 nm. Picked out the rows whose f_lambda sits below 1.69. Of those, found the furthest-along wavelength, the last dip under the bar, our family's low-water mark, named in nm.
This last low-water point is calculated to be 599.80 nm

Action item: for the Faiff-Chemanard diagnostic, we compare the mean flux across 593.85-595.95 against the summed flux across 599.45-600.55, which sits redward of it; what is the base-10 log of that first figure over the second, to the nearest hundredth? -1.03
